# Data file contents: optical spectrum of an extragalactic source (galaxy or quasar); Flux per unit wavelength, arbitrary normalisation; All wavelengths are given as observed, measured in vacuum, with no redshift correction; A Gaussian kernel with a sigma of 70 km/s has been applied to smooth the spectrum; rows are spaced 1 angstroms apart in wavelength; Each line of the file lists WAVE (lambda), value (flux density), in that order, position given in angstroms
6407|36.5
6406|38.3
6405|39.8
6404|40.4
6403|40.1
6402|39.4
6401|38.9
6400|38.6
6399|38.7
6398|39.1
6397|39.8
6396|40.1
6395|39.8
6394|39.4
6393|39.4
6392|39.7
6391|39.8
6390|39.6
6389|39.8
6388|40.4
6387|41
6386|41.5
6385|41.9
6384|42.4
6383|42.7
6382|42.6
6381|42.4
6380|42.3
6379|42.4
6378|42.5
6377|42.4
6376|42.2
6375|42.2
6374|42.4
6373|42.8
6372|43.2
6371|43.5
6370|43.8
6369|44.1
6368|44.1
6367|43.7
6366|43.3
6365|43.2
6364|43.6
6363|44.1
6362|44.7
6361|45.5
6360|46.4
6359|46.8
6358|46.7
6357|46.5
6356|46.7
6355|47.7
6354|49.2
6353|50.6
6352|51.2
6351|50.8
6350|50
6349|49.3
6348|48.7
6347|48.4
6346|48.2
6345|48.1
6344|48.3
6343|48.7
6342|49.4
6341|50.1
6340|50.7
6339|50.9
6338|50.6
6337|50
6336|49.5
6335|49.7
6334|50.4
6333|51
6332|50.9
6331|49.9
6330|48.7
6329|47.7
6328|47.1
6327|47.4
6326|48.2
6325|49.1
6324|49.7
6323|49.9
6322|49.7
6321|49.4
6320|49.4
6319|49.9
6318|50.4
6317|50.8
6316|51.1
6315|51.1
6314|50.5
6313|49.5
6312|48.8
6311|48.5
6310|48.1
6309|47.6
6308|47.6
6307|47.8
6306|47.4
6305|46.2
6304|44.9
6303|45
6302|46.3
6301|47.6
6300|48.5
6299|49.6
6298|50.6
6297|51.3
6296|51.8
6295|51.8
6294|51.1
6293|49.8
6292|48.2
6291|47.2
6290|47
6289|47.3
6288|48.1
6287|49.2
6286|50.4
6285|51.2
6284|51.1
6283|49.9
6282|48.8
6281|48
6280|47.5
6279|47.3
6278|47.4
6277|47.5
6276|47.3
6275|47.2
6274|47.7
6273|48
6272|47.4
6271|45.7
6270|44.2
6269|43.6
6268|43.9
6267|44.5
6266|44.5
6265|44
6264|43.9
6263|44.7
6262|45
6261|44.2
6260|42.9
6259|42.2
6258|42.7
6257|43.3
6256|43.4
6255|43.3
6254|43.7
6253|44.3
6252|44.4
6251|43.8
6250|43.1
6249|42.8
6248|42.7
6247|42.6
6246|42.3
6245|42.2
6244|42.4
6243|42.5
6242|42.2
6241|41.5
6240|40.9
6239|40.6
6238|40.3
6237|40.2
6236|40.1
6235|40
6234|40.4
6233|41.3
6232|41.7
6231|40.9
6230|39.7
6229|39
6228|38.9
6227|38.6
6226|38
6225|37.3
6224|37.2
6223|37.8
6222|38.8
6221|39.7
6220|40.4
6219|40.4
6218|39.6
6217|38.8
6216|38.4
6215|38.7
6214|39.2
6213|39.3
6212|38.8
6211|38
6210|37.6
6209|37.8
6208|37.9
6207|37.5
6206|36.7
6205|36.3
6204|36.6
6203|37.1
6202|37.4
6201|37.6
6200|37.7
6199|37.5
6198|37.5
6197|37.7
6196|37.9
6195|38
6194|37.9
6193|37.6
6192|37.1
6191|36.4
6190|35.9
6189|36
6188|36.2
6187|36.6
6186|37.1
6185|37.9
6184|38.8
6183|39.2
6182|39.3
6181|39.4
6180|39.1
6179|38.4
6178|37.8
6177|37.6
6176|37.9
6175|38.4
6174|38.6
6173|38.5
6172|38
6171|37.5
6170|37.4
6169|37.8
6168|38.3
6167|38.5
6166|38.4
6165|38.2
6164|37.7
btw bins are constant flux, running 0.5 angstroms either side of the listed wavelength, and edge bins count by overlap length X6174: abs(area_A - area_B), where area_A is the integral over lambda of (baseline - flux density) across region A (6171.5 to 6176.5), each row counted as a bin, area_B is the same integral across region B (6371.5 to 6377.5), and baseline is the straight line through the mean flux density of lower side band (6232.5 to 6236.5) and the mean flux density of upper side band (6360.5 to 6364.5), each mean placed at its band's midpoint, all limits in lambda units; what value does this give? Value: 13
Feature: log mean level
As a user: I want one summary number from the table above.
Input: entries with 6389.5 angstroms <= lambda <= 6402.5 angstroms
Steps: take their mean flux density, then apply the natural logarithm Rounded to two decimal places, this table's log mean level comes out 3.67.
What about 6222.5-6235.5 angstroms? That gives 3.67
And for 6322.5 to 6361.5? 3.89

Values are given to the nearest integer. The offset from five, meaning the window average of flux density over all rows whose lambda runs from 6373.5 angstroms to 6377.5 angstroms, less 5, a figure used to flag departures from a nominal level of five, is 37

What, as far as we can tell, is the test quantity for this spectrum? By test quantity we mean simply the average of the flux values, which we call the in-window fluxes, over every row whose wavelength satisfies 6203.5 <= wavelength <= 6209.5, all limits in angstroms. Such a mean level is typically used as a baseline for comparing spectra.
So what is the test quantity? 37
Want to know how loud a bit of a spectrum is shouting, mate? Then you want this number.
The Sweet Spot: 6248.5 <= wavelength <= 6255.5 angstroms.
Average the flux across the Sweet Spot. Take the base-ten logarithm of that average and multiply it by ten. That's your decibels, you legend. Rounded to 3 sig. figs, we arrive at 16.4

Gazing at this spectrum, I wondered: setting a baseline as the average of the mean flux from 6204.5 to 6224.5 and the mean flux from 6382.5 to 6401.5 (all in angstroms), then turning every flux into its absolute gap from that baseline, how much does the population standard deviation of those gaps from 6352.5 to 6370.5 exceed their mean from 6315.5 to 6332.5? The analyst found -8.0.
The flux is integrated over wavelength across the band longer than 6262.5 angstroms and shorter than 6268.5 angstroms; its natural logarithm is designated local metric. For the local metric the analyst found 5.58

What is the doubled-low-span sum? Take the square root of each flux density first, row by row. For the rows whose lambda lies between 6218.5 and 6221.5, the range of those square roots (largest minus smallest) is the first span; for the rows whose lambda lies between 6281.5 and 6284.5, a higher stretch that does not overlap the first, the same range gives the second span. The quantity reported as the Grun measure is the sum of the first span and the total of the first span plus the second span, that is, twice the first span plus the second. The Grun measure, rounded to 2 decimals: 0.27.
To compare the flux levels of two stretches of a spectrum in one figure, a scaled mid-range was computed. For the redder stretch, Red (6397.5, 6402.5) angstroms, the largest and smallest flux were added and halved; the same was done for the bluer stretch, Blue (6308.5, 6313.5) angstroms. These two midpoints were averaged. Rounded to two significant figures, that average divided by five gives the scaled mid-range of 8.8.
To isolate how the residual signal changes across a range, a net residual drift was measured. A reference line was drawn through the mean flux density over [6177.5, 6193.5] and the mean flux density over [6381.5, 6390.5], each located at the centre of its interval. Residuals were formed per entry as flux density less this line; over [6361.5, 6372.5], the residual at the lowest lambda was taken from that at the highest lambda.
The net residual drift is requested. -1.7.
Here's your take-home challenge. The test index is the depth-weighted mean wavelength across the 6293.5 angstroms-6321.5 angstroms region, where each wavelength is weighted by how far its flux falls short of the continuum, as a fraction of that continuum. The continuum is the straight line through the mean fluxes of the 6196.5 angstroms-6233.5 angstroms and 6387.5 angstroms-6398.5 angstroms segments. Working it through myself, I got 6307.5 angstroms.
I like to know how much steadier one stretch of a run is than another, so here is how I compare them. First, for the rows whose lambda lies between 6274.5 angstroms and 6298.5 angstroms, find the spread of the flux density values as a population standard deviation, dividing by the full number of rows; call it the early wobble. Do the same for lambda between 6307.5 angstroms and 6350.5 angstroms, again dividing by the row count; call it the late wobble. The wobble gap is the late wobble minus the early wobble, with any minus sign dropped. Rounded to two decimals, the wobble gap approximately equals 0.59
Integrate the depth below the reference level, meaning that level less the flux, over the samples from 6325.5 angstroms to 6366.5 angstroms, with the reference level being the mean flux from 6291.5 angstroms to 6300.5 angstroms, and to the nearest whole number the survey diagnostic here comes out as 83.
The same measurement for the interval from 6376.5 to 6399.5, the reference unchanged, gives 217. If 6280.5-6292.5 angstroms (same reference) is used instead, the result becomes 17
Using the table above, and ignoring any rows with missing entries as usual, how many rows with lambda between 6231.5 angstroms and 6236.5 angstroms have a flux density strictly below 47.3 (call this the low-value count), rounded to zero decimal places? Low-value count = 5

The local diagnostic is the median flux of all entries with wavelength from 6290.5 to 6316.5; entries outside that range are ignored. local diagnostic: 48.5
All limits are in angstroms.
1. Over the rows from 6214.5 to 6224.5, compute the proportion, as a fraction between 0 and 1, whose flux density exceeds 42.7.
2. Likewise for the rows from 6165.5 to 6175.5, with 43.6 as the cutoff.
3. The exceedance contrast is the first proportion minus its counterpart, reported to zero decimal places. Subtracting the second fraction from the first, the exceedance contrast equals 0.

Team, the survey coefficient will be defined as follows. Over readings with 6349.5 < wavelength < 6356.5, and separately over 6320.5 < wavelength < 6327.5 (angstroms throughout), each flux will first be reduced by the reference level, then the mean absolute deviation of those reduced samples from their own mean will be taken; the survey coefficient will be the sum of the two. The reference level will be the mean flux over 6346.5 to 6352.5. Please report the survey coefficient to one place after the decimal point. 2.1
